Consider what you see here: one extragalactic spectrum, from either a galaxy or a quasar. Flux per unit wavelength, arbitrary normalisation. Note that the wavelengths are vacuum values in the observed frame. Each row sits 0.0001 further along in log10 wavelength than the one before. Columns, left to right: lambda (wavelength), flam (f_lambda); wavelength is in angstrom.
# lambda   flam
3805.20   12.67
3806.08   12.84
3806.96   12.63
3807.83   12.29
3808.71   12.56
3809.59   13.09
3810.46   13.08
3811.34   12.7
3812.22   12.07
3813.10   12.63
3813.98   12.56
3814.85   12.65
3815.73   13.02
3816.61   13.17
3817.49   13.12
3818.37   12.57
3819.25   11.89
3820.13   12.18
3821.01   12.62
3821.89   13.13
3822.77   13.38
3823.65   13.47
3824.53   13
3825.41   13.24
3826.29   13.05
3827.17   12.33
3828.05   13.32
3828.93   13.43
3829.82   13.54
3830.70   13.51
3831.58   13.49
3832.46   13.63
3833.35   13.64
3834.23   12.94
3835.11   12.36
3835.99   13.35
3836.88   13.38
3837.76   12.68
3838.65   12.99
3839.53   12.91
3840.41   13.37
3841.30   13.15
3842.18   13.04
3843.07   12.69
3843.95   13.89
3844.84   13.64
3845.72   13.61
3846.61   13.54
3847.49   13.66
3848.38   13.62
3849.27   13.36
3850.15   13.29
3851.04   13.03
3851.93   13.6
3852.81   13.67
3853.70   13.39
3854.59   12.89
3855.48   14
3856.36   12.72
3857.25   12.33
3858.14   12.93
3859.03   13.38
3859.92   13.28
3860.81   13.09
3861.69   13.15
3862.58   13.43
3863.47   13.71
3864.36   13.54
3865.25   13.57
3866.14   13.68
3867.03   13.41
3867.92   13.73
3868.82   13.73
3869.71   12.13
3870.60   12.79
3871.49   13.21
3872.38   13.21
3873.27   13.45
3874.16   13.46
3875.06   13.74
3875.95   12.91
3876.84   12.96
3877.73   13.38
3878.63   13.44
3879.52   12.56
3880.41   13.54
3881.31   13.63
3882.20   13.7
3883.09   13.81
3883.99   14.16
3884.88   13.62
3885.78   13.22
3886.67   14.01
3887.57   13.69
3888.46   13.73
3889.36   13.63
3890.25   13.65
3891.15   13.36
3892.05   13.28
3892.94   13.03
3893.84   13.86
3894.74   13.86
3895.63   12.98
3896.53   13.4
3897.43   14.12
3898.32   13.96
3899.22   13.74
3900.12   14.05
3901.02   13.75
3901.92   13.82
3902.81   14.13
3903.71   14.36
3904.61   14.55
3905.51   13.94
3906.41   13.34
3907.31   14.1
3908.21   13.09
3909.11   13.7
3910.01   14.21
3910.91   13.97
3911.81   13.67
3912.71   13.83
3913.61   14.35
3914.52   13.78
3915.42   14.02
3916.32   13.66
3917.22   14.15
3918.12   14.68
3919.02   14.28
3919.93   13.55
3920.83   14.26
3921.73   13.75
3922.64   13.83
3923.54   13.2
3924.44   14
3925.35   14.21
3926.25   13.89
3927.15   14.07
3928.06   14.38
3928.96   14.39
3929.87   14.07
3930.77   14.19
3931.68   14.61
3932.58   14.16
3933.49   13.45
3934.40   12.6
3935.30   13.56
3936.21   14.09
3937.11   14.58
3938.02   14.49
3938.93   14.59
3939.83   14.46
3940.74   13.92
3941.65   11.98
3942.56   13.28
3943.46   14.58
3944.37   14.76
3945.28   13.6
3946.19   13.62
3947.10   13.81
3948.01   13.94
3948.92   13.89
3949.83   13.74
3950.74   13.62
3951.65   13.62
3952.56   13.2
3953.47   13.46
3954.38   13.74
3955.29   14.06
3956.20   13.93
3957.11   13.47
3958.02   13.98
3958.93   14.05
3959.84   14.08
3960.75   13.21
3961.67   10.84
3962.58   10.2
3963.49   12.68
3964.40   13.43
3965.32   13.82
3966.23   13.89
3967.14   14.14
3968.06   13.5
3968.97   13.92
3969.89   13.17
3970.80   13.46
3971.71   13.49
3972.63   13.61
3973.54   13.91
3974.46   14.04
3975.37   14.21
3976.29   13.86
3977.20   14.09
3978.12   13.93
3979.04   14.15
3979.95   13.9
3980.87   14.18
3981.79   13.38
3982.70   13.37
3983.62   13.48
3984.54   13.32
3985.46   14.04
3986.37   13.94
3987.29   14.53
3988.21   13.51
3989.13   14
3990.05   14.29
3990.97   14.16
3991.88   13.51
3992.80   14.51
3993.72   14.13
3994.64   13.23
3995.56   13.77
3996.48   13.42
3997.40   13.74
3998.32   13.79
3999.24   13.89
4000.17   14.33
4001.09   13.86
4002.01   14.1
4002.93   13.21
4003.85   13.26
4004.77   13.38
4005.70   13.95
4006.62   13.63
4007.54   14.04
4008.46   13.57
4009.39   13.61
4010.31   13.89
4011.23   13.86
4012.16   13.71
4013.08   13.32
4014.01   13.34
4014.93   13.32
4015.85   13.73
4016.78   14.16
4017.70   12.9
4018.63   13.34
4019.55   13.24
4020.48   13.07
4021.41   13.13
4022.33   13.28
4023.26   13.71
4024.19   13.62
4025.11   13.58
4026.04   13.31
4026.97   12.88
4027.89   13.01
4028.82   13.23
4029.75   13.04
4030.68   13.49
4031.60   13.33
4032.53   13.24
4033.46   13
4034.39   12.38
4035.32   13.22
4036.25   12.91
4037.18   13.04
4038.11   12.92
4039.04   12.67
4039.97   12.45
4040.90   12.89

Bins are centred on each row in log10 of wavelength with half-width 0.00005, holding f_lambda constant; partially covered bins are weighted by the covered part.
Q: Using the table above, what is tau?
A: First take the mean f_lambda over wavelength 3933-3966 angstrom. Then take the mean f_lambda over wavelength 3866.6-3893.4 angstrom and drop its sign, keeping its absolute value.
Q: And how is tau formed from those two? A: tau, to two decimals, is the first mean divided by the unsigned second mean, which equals 1.01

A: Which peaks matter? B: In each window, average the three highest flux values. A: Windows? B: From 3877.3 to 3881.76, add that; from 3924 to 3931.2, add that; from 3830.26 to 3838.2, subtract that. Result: 14.3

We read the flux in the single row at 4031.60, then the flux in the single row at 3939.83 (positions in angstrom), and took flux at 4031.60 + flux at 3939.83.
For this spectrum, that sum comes 27.8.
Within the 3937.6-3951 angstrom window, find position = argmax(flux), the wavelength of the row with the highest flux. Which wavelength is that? 3944.37 angstrom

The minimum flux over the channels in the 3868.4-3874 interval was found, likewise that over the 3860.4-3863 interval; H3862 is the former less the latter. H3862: -1.0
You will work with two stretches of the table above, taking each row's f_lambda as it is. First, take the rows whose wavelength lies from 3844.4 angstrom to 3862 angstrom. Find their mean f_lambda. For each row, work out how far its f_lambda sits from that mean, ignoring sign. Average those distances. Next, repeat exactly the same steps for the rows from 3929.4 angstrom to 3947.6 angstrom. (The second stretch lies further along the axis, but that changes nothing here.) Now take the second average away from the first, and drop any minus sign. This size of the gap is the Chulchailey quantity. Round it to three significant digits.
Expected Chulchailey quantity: 0.239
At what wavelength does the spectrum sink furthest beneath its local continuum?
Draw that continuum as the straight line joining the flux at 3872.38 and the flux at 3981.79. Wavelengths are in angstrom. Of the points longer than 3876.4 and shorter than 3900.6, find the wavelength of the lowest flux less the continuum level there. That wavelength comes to 3879.52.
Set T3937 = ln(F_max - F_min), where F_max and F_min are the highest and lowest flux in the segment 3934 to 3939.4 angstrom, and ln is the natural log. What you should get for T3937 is 0.7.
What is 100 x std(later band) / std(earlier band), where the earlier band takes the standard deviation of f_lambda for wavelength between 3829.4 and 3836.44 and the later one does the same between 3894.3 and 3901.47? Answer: 85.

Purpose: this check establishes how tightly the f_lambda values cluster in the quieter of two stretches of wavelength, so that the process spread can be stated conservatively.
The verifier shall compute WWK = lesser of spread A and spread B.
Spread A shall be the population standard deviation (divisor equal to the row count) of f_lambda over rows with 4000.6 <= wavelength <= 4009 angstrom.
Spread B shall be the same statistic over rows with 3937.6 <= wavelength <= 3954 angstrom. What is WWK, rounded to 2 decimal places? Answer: 0.32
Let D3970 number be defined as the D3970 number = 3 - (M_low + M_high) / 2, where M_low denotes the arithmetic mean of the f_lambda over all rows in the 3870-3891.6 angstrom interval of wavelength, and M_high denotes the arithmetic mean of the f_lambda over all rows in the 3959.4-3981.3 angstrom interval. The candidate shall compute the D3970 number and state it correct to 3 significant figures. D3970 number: -10.5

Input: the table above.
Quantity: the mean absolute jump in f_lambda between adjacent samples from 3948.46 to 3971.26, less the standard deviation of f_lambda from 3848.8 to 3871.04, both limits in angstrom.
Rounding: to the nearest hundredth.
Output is 0.08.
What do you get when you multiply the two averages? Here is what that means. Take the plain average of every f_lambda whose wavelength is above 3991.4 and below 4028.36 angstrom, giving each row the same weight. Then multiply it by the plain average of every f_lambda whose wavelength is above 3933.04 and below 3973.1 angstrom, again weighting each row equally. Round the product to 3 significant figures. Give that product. 184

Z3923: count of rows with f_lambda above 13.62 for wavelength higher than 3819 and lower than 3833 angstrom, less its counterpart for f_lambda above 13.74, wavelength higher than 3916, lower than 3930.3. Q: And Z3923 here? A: -12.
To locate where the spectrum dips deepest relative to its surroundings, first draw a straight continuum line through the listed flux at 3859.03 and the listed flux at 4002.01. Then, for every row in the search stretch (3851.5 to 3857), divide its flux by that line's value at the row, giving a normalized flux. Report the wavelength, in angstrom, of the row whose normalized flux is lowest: 3856.36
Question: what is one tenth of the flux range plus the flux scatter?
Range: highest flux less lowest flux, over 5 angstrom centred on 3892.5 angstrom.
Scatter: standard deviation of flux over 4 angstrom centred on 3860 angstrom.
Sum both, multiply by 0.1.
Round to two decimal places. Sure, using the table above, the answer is 0.10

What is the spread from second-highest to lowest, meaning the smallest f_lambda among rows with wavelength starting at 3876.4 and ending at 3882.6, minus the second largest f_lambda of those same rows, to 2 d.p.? -1.07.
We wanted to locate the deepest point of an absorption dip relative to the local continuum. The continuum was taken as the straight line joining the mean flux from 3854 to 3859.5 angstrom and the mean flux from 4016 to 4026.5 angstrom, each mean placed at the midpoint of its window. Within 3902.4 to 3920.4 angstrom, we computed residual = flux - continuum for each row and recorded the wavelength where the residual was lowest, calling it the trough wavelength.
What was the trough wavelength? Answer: 3908.21 angstrom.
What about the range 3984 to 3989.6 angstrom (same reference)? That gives 3984.54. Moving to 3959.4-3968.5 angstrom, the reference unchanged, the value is 3962.58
